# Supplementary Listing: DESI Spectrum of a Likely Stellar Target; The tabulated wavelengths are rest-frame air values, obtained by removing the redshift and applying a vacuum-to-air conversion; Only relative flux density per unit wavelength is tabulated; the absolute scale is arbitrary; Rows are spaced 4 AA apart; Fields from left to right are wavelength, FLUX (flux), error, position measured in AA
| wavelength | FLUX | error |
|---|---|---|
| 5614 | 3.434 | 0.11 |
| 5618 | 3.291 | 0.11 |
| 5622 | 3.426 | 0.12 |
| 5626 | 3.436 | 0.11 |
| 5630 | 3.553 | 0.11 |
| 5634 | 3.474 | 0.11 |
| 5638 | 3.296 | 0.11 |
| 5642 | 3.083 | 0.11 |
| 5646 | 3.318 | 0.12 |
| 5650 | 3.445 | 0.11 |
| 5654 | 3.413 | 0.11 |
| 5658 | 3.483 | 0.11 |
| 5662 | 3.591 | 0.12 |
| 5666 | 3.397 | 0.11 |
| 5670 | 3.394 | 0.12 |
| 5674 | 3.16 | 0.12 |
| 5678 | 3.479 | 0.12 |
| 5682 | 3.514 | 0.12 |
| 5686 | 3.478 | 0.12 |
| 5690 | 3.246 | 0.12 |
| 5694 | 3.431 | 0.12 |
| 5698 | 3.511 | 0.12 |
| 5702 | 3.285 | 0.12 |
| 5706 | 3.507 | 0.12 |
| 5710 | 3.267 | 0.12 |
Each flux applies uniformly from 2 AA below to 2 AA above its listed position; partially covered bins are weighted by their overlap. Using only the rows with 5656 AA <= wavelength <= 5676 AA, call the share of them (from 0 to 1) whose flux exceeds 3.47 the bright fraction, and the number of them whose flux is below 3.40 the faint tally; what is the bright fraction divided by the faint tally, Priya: 0.13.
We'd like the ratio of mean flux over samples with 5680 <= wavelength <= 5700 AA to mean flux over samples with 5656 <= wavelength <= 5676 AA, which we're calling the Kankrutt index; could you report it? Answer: 1.01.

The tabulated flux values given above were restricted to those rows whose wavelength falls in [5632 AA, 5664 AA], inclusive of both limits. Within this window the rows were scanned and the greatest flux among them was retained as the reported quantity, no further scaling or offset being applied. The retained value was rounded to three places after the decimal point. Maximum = 3.591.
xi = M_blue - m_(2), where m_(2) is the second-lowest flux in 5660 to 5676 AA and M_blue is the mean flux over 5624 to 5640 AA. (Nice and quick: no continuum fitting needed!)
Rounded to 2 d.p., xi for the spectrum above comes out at 0.05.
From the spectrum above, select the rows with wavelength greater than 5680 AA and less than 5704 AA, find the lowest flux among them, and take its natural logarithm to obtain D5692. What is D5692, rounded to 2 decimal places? 1.18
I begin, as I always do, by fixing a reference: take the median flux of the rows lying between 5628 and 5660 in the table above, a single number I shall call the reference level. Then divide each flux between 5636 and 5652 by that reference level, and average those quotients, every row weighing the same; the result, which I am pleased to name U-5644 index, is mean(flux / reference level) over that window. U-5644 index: 0.96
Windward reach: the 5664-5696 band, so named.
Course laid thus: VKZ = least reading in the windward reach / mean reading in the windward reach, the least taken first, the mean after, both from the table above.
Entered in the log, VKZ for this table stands 0.933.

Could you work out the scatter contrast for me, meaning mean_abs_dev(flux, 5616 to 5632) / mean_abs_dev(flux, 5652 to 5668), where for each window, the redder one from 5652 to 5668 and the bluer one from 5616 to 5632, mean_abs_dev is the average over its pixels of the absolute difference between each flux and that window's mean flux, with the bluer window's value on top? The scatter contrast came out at 1.03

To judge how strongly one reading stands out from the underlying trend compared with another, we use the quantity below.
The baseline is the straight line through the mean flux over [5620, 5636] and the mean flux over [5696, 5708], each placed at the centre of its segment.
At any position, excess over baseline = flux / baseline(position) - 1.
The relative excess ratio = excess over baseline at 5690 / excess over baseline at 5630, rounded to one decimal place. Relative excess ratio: -2.4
